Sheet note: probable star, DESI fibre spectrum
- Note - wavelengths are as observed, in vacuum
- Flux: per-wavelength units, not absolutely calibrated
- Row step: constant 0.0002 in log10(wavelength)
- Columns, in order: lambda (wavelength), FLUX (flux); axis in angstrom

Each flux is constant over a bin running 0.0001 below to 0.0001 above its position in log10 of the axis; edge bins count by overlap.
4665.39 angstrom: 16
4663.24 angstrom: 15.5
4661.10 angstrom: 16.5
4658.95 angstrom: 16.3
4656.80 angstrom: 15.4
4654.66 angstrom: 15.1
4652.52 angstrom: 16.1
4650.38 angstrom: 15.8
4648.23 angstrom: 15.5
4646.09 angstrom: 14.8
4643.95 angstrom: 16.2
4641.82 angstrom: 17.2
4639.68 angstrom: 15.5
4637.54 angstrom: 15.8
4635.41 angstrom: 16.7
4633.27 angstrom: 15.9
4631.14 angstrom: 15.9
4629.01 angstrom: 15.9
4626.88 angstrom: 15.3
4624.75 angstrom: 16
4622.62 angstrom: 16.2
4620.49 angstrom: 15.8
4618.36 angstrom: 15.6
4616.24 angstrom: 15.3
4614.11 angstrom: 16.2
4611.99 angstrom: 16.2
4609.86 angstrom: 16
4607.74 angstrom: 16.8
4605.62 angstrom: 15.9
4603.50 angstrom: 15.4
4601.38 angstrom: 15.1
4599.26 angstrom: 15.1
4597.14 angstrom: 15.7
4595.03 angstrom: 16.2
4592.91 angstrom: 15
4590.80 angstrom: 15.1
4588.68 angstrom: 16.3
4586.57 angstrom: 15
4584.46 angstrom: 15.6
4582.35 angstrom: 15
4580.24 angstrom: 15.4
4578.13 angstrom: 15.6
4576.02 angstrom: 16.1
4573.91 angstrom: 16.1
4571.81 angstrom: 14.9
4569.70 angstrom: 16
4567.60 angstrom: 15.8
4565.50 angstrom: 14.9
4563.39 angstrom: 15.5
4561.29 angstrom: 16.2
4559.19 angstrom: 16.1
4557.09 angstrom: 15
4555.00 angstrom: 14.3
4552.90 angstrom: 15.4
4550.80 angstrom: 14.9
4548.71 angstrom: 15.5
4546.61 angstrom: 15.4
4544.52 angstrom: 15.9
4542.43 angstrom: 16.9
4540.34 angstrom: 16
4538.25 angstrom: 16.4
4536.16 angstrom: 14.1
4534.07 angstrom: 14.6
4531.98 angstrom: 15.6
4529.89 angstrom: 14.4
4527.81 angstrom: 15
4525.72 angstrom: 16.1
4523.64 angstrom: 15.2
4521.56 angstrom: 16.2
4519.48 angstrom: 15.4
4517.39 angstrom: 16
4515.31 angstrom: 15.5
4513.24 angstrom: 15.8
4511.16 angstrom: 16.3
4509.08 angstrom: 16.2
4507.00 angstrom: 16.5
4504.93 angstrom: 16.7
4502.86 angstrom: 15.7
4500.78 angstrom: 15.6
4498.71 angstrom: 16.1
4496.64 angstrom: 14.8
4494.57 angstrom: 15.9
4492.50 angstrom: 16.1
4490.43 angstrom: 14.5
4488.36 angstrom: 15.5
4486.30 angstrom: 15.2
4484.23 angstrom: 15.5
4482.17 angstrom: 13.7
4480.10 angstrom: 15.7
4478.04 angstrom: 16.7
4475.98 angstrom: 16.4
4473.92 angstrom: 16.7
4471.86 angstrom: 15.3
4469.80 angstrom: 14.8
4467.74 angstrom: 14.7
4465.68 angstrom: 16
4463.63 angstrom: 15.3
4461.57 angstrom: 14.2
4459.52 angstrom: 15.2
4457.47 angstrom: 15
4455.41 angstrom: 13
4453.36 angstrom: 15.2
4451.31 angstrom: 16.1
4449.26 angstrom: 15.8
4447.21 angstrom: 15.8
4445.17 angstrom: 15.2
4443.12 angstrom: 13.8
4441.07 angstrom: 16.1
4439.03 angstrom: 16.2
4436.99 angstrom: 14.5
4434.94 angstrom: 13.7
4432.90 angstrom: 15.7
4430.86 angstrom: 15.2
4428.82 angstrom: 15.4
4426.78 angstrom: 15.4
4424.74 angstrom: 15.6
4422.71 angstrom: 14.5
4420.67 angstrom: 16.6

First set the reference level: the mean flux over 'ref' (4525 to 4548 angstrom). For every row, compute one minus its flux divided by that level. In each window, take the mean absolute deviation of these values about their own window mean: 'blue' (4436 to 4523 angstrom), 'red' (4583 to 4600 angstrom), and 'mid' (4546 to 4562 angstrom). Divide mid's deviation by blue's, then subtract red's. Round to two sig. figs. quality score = 0.68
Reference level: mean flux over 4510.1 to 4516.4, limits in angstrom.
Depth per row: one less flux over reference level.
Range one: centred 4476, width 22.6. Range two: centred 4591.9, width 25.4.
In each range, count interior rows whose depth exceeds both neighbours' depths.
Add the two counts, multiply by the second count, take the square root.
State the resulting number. 4.2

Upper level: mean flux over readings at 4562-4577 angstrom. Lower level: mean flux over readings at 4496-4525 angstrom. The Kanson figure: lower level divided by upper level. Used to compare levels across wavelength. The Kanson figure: 1.02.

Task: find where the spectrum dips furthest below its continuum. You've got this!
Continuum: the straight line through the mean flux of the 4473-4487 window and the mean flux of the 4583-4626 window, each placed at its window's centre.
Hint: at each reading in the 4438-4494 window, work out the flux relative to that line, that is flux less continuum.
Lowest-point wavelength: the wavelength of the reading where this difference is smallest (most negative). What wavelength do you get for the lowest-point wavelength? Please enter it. 4455.41 angstrom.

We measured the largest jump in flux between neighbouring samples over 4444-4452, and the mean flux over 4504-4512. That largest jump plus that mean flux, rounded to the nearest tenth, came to 17.0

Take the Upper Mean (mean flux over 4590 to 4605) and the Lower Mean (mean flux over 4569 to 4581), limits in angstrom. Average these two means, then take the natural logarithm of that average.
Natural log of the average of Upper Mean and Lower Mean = 2.743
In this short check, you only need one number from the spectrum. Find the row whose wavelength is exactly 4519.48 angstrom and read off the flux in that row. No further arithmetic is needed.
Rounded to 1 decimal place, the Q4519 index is 15.4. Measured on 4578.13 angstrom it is 15.6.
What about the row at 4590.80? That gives 15.1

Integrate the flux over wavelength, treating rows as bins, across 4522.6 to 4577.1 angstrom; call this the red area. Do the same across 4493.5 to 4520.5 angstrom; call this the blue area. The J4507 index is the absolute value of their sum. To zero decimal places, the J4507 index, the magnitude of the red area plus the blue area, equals 1272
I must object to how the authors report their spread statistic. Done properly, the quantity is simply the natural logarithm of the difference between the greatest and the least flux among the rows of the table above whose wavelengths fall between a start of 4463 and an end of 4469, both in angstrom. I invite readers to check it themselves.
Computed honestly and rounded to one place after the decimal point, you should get 0.3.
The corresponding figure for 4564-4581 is 0.2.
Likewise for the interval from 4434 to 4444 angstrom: 0.9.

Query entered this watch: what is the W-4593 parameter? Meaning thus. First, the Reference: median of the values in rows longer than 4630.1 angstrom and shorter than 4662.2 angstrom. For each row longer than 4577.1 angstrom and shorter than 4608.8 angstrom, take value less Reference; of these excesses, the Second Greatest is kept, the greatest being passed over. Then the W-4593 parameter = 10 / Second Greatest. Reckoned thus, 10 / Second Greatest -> 25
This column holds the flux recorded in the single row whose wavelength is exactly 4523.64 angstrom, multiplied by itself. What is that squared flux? 231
